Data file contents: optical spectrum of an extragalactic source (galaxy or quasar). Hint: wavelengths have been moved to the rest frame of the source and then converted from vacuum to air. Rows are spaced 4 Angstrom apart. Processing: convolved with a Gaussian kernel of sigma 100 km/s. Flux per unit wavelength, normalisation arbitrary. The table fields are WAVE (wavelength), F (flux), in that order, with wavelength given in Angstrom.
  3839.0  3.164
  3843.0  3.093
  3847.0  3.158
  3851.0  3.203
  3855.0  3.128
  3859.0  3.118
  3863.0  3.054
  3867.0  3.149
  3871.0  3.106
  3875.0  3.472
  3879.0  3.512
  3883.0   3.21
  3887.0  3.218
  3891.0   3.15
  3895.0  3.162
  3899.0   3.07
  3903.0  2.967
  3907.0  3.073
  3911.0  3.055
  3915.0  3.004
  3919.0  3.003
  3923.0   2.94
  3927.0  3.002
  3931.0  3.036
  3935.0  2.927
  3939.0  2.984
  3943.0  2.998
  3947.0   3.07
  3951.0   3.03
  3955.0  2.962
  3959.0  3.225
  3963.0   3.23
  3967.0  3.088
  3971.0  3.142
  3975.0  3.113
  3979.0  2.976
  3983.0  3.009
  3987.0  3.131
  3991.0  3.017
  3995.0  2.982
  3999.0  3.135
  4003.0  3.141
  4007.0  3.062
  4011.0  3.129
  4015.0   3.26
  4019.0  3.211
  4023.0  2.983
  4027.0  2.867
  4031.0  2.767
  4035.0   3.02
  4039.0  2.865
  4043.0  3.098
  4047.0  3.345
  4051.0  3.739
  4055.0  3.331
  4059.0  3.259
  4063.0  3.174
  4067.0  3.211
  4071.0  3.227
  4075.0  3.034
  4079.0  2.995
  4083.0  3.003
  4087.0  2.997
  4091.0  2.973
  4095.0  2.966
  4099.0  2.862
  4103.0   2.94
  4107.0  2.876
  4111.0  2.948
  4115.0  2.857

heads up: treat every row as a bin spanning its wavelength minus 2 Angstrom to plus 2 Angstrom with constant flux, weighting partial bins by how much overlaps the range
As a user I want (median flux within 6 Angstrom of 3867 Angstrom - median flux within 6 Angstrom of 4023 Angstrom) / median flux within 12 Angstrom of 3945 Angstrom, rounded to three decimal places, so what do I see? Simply 0.041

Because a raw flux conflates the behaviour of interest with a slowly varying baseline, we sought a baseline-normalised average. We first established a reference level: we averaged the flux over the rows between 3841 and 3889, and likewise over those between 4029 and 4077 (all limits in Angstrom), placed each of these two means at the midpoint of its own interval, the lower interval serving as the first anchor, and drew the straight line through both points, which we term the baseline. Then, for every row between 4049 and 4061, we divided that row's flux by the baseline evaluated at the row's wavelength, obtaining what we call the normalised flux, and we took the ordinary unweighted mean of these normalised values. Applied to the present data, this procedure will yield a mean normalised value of 1.09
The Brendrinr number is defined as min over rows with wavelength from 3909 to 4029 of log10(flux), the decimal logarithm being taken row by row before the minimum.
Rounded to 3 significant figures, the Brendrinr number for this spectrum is 0.457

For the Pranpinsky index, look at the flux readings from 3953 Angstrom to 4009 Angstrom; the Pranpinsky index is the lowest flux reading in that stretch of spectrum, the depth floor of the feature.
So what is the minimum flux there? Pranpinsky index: 2.962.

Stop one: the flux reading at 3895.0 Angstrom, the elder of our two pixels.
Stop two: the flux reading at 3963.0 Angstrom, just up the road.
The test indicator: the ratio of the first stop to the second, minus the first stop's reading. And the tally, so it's -2.18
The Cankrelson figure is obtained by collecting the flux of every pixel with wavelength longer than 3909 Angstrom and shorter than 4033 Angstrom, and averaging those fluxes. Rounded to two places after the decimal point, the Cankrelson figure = 3.05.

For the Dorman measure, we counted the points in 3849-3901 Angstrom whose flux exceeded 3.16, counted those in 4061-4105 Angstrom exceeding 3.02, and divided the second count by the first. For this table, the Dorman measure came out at 0.7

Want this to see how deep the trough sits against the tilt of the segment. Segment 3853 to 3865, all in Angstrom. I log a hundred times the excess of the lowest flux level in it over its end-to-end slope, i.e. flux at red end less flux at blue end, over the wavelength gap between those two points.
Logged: 306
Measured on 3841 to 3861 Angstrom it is 309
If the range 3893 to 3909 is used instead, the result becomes 297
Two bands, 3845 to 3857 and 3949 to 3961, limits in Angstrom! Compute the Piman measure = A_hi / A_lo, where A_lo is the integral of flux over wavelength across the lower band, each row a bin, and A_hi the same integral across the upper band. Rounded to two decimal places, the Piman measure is 0.97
